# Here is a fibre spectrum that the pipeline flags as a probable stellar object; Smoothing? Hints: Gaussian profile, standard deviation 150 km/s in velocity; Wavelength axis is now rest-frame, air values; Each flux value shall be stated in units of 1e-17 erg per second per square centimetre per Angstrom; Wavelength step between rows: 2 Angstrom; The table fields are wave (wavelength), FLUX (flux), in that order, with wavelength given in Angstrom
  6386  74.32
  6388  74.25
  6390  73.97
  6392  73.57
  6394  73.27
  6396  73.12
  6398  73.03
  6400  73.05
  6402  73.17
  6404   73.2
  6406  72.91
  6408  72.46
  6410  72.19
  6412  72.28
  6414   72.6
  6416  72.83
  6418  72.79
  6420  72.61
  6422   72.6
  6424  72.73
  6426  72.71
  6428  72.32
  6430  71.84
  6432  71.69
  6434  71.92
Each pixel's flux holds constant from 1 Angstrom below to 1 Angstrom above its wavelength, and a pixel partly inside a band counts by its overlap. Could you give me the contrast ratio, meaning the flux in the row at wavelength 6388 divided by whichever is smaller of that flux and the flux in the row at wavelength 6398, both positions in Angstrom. 1.02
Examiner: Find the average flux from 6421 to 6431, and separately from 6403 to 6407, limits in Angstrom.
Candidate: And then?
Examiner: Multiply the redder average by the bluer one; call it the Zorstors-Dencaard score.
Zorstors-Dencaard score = 5292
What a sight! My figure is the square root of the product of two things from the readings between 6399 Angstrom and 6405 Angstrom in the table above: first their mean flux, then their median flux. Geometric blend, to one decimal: 73.2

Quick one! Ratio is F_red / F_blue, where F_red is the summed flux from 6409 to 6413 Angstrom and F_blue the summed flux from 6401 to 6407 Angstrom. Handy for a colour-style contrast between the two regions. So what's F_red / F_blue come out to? 0.7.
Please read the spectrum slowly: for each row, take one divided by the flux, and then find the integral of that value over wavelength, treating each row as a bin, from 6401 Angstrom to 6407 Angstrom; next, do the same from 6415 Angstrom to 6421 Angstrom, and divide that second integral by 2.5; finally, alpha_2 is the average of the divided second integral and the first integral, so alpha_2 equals 0.0575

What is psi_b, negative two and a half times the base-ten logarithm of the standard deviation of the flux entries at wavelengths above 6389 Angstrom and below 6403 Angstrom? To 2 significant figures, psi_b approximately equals 1.2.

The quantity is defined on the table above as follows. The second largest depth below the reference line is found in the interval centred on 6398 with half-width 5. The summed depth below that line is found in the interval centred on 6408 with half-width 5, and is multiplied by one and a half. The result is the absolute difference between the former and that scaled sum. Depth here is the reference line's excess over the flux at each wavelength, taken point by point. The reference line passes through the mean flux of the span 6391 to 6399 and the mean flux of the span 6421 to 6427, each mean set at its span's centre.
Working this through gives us 2.8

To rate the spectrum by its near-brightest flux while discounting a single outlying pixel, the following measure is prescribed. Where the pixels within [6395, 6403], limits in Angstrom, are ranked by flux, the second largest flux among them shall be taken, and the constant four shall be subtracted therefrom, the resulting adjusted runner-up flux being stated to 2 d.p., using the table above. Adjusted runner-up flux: 69.12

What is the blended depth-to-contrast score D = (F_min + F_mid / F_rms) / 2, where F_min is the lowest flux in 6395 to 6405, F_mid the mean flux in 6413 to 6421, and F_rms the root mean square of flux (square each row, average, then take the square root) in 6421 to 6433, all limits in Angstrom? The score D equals 37.0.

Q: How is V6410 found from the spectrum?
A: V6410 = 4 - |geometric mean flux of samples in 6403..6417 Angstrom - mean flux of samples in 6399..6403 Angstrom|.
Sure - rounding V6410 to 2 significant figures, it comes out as 3.5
